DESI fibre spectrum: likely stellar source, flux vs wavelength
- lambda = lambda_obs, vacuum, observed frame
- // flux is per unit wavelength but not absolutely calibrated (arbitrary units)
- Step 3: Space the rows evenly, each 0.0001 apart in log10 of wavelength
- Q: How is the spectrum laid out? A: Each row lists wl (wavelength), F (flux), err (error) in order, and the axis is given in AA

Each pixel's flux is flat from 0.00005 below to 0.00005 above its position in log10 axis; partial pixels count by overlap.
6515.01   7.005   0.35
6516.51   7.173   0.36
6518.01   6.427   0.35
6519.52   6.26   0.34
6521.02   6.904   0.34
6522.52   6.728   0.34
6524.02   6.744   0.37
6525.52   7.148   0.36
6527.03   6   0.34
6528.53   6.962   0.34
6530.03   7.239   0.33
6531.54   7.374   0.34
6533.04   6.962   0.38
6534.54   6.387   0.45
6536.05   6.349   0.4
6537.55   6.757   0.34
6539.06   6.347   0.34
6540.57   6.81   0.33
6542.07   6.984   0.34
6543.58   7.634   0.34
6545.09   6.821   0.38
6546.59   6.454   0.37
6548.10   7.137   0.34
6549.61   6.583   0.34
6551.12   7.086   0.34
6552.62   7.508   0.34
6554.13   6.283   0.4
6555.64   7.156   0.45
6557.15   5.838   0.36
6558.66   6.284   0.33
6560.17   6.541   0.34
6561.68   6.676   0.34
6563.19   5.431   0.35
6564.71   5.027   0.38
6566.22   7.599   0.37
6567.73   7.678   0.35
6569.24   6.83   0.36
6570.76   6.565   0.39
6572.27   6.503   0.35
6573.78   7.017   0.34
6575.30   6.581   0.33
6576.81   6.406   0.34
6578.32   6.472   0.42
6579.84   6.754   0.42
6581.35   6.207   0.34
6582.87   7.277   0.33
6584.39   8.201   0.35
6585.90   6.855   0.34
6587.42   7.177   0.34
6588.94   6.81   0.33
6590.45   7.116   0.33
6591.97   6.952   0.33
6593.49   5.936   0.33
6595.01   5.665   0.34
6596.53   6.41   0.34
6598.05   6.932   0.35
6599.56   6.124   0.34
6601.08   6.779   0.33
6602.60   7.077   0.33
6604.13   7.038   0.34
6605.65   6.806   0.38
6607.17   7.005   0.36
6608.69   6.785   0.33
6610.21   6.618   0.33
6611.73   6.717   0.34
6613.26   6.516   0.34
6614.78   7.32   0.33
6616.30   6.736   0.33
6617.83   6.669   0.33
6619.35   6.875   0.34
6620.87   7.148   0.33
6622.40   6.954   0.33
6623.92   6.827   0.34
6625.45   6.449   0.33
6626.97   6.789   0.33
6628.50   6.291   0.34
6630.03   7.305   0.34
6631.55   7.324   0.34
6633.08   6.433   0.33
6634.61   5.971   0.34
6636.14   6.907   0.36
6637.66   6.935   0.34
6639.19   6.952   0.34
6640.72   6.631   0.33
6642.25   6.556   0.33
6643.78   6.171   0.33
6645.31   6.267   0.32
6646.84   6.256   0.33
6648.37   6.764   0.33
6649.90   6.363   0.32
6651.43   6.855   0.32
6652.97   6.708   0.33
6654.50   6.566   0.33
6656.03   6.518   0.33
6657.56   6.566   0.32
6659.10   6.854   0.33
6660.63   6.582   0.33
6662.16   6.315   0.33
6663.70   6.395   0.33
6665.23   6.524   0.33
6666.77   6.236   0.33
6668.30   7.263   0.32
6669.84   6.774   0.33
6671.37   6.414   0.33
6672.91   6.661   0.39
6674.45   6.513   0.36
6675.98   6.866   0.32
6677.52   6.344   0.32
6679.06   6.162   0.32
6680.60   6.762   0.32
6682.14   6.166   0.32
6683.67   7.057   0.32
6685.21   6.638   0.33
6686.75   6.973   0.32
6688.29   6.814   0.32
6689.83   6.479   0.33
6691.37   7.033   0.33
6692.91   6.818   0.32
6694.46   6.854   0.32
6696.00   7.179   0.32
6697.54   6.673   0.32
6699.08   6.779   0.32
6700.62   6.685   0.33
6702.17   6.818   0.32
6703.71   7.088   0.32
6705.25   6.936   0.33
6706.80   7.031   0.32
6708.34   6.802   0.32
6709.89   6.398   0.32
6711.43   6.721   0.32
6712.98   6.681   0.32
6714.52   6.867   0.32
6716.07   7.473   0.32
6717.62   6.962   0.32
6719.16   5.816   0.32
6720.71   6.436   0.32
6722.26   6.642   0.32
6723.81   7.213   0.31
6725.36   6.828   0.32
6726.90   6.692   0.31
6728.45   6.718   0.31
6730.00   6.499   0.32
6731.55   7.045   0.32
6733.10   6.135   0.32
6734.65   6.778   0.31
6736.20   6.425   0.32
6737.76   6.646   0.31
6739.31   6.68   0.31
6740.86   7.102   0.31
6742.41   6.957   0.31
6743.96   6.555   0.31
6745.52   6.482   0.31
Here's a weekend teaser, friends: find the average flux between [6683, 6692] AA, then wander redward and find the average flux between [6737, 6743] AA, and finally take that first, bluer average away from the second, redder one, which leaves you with 0.0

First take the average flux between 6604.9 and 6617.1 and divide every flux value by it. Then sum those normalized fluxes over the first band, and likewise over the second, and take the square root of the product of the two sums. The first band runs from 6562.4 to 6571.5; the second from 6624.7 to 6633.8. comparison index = 5.85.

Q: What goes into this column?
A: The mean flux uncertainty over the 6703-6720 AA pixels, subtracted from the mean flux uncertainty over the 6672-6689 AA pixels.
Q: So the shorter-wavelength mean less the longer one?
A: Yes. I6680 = 0.0100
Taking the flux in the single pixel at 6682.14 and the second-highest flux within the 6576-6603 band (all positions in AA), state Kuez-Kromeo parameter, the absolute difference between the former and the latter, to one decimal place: 1.1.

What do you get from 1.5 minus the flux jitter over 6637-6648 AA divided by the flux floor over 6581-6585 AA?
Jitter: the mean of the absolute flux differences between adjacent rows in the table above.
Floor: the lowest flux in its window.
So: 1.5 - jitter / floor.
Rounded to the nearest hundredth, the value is 1.48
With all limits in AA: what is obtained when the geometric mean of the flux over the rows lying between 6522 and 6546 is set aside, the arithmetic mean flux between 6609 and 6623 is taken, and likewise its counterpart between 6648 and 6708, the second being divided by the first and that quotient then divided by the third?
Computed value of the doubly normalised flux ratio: 0.150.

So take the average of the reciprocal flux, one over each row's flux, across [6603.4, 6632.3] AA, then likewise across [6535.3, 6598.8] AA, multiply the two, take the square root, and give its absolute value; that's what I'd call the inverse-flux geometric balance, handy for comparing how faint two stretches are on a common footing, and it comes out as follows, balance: 0.148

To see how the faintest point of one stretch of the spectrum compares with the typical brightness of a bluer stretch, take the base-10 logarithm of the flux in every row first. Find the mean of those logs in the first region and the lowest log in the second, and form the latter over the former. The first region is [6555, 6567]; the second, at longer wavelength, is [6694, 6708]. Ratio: 1.03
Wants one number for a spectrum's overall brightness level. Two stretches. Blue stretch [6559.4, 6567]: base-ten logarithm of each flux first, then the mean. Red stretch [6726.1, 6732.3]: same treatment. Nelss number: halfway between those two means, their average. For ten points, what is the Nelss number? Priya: 0.810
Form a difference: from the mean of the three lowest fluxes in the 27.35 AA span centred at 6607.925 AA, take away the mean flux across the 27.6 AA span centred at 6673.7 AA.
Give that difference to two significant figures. -0.53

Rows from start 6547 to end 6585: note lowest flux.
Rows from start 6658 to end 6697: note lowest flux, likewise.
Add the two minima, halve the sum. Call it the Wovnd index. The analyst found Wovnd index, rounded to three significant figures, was 5.59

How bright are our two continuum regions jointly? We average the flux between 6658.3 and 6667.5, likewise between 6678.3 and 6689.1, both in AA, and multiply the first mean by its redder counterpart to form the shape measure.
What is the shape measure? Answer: 43.1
